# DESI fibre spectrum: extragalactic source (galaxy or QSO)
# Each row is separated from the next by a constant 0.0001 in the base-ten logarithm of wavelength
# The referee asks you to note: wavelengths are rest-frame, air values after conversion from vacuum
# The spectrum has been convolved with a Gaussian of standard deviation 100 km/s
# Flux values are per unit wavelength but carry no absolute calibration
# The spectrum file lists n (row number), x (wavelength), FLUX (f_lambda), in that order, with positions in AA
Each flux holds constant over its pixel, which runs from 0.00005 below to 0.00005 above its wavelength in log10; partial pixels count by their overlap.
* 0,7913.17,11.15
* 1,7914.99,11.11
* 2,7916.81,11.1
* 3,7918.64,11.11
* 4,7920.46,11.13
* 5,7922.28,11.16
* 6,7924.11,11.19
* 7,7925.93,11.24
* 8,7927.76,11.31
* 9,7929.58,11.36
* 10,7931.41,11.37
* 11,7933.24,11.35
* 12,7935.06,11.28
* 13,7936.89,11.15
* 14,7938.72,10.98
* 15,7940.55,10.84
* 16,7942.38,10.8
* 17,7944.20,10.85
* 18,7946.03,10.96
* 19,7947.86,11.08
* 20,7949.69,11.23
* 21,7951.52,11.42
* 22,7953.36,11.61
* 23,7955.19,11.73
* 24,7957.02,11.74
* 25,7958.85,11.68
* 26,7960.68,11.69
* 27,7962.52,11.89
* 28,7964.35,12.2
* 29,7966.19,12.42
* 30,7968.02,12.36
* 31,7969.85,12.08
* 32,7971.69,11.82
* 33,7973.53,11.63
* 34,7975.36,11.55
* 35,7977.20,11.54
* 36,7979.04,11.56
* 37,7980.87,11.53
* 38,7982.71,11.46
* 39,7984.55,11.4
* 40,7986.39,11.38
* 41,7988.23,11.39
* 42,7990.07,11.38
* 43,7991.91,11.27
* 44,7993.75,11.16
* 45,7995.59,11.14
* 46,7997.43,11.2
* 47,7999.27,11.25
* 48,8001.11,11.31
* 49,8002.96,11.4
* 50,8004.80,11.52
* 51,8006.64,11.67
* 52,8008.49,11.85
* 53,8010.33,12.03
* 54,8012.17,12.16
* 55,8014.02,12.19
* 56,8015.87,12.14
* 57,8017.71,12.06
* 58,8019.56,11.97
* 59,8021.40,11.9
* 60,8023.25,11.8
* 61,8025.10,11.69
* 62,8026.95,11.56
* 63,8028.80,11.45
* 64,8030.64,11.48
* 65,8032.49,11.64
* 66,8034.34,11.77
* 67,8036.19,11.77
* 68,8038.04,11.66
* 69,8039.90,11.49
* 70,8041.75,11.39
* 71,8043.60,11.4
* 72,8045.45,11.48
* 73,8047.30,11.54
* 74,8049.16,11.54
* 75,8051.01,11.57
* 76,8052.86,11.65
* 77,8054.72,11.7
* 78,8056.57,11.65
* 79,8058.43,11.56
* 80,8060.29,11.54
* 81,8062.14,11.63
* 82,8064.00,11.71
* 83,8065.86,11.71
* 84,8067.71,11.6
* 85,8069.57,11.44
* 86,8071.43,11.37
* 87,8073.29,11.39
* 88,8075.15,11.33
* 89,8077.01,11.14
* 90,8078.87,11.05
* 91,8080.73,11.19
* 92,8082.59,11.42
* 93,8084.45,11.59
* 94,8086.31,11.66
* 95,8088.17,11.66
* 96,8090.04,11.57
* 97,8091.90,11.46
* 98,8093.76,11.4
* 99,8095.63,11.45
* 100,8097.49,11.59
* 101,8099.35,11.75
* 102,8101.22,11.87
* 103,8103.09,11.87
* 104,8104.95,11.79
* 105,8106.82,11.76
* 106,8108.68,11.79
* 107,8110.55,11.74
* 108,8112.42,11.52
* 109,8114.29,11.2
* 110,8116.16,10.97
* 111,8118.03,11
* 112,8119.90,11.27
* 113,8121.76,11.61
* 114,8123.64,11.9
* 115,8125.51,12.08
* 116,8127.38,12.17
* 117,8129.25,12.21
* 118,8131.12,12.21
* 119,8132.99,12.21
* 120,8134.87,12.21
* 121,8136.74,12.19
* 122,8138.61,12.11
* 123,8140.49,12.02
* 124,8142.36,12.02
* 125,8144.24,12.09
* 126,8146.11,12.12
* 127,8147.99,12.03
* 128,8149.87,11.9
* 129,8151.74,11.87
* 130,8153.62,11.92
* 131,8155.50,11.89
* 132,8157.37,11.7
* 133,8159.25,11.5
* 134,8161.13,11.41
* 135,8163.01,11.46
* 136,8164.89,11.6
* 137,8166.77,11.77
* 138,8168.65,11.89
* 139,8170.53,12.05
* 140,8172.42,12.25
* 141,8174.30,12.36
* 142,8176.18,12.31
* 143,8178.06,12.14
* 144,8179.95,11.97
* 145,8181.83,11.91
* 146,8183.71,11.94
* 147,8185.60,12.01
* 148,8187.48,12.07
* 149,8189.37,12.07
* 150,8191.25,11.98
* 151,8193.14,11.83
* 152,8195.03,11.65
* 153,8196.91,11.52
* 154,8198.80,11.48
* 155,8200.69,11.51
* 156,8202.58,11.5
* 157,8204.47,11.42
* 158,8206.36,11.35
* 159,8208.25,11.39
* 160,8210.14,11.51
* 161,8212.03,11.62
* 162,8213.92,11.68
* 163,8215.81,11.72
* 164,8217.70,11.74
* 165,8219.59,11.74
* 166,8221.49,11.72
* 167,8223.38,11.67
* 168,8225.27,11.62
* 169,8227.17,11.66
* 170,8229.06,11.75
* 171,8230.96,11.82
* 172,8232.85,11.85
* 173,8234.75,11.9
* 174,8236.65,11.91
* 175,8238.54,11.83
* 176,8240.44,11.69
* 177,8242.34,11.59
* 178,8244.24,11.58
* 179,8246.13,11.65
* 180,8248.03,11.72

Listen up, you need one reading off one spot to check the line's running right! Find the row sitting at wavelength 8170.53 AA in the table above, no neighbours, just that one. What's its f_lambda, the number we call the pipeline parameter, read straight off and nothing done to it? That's 12.05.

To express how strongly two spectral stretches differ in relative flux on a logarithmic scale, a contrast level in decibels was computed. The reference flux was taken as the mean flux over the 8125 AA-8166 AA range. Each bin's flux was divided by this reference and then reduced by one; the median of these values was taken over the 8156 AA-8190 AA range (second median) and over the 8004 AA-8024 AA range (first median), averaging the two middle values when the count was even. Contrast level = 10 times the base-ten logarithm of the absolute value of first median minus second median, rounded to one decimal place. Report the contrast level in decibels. -29.0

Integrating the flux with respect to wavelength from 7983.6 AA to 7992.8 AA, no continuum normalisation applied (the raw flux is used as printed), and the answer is 105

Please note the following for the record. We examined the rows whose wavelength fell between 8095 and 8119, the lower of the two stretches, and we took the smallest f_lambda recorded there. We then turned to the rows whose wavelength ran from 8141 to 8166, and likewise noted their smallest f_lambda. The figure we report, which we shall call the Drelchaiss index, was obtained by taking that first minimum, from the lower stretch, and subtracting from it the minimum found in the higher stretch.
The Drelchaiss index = -0.44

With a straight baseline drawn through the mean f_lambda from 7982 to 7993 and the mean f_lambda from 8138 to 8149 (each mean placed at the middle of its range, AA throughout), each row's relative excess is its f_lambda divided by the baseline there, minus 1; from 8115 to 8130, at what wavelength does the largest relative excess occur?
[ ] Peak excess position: 8129.25 AA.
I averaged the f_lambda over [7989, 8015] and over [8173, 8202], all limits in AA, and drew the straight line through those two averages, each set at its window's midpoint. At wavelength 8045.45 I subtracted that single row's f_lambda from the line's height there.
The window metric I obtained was 0.15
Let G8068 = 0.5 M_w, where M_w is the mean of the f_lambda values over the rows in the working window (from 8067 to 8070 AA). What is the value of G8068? 5.76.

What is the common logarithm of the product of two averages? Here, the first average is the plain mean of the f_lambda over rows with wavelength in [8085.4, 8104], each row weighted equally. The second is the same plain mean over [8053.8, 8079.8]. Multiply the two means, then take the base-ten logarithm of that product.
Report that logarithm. 2.126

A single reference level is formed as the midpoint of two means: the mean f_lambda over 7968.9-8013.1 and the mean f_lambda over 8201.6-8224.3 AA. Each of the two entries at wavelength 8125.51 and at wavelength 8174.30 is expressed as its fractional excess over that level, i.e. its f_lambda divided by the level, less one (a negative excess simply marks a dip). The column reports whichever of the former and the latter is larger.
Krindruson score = 0.07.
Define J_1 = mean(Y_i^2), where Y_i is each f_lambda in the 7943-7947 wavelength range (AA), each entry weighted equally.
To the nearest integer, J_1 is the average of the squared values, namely 119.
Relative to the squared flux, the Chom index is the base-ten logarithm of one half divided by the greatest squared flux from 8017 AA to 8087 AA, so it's -2.46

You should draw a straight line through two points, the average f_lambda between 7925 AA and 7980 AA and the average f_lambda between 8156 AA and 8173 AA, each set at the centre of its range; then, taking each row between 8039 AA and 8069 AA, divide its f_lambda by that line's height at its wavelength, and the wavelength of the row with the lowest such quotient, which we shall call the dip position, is 8041.75 AA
